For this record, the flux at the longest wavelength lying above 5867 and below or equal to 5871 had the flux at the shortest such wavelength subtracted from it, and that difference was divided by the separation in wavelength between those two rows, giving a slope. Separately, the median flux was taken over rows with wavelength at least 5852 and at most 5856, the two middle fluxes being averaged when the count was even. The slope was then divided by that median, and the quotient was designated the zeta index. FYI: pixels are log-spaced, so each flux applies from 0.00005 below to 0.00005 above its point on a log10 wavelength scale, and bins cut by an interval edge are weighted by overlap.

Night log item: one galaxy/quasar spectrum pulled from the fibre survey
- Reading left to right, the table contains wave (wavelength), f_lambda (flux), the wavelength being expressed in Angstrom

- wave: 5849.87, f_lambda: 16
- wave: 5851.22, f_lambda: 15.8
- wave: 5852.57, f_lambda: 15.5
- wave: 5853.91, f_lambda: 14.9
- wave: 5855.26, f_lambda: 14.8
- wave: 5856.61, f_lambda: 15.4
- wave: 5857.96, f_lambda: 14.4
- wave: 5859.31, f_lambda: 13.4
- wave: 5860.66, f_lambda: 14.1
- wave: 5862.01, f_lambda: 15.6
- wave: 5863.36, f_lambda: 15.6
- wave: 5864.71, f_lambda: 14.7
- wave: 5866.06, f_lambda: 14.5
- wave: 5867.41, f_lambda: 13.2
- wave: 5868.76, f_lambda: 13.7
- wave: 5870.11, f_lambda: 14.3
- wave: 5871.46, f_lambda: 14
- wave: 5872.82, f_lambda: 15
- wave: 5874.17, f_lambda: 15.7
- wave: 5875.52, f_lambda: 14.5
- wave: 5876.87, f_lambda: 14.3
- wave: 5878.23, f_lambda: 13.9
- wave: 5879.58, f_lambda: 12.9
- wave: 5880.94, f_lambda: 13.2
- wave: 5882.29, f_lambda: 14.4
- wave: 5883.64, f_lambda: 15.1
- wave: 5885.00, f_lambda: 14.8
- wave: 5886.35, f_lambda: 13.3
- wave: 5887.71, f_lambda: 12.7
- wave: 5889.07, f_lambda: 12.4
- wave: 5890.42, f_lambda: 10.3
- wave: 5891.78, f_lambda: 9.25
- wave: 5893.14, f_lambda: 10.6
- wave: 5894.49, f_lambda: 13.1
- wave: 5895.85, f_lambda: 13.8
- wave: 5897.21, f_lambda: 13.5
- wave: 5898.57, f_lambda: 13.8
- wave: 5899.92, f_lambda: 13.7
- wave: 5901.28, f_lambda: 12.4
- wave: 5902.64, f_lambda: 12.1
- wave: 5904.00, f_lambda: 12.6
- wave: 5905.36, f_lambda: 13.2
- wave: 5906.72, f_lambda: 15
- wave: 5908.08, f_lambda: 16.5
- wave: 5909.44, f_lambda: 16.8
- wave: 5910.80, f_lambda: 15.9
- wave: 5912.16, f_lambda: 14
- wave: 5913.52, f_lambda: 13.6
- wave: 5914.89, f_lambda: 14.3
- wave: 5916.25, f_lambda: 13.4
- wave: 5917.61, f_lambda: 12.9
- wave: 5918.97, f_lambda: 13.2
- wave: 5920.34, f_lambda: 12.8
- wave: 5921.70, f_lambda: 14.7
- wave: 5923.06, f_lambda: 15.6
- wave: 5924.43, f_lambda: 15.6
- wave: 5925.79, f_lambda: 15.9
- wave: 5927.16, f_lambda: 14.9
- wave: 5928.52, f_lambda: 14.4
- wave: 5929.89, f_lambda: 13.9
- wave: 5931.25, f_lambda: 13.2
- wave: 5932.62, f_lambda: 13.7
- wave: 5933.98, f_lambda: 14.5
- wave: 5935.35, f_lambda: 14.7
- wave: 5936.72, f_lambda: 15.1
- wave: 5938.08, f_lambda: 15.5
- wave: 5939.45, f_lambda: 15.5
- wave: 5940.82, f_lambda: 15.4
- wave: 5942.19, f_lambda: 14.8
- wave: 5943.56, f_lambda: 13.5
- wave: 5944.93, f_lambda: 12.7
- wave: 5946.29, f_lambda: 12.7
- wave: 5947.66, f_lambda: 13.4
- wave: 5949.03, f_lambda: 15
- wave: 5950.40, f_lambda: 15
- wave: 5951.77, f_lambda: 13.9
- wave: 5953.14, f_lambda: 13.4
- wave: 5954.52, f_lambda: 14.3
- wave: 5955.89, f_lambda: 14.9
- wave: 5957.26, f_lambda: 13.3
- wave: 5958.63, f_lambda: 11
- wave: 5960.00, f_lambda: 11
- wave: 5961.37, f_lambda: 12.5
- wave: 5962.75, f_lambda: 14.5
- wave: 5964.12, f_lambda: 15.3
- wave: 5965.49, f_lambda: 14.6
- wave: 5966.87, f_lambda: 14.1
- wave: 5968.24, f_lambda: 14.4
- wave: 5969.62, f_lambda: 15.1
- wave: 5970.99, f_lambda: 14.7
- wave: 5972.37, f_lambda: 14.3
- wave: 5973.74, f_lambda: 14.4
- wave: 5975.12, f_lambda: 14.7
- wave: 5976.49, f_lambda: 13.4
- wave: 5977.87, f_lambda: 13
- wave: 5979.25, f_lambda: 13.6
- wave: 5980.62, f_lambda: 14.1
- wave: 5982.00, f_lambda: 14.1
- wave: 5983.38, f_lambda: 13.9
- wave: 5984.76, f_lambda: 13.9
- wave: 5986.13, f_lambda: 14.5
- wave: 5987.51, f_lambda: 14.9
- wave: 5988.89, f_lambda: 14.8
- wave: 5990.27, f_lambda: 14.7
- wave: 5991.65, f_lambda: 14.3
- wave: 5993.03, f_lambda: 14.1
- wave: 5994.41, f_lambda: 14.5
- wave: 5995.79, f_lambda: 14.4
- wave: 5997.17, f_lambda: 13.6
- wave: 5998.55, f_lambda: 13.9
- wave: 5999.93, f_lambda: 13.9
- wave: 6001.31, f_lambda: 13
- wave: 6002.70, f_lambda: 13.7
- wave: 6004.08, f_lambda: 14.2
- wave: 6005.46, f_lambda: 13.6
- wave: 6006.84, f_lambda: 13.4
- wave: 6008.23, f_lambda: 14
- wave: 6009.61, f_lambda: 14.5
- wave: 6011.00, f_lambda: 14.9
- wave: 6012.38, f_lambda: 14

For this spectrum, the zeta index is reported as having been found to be 0.027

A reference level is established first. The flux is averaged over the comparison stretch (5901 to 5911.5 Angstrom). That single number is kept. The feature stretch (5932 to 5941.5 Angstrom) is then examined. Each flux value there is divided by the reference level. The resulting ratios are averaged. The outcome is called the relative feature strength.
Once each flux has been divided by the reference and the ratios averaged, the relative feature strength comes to 1.04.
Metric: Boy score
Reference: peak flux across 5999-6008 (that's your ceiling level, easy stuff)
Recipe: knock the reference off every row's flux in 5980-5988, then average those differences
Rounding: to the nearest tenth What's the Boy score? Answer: 0.0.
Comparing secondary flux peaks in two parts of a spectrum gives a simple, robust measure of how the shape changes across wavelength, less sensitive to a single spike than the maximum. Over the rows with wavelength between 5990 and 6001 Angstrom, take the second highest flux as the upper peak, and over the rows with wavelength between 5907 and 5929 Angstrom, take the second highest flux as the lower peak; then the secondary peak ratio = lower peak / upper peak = 1.14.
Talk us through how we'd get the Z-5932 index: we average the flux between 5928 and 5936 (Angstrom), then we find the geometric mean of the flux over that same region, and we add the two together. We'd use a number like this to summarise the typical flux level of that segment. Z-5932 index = 28.1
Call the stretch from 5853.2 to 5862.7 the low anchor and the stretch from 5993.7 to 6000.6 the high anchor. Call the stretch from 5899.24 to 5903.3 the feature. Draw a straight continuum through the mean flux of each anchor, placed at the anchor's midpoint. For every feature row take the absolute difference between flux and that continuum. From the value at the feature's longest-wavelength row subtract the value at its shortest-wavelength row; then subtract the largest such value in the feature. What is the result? -0.78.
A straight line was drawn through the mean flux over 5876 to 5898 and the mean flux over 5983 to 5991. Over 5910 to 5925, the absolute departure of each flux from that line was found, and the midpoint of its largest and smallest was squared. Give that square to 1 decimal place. 1.7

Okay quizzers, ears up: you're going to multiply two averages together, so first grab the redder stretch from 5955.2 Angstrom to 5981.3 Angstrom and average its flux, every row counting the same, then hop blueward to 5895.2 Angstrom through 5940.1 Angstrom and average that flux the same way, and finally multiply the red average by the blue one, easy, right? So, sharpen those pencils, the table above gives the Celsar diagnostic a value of 197.4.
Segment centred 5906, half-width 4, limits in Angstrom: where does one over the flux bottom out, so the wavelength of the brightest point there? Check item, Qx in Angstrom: 5909.44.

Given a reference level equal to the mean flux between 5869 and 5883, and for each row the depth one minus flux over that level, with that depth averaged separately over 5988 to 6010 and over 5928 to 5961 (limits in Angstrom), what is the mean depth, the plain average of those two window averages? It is 0.016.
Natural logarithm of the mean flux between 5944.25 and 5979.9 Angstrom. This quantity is 2.63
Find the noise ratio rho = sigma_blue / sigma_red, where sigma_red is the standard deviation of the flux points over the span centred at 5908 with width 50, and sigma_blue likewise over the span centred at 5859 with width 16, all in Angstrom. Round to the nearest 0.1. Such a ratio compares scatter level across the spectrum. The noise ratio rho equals 0.4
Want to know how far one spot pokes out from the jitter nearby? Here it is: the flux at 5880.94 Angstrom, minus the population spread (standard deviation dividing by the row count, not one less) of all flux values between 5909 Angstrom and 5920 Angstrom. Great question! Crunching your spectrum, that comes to 11.9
